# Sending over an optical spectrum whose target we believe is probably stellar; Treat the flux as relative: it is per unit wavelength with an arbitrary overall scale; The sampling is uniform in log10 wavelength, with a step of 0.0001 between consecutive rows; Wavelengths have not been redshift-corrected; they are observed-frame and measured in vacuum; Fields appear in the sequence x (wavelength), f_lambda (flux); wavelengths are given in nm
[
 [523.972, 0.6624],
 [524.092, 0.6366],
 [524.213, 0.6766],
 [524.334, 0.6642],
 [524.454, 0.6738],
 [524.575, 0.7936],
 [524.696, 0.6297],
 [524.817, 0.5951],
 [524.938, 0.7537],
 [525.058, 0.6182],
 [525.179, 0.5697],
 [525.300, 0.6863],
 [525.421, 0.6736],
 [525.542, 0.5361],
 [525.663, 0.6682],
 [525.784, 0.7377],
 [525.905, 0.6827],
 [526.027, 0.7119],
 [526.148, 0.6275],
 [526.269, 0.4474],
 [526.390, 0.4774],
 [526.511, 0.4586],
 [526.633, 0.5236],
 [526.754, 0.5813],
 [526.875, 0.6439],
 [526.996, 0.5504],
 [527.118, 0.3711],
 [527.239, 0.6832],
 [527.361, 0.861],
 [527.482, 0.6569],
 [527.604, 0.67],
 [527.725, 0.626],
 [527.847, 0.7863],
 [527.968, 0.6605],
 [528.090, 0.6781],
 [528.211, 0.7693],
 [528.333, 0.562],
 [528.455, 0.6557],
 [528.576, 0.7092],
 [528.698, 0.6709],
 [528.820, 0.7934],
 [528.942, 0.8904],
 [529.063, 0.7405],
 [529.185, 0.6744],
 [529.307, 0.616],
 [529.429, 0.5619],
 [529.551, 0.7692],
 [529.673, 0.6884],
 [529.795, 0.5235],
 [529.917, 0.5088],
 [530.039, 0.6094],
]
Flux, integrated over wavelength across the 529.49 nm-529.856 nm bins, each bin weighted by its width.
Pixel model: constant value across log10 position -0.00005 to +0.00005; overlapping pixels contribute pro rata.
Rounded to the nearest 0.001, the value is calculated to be 0.242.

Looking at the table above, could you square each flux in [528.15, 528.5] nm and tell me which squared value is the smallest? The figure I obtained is 0.316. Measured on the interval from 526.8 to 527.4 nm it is 0.138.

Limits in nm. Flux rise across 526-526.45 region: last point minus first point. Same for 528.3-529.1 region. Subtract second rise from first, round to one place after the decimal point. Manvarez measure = -0.4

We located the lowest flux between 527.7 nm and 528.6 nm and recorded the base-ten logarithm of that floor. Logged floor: -0.250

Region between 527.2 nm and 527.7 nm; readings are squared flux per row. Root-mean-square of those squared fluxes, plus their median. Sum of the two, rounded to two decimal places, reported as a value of 1.00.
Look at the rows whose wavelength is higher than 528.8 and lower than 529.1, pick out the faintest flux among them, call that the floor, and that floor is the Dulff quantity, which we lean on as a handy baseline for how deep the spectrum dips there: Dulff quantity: 0.7405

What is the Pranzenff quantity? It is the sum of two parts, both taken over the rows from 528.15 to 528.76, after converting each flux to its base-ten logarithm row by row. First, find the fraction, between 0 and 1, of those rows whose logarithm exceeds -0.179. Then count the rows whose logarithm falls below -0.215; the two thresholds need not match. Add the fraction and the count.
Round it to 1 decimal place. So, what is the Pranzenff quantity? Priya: 1.6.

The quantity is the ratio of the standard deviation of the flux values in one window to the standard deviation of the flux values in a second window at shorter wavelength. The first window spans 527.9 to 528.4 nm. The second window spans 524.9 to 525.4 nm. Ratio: 1.06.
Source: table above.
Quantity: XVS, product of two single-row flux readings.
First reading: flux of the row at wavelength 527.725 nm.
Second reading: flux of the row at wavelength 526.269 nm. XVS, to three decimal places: 0.280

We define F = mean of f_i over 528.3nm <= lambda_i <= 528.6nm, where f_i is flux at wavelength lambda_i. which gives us 0.642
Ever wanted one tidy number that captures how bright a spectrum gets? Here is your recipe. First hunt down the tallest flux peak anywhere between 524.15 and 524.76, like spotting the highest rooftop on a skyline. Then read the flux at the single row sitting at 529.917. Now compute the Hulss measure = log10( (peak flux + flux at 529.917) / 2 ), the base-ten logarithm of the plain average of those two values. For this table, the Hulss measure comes -0.186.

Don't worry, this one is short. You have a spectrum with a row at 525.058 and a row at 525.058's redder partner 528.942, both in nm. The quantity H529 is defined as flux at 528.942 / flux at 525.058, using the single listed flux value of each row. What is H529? 1.44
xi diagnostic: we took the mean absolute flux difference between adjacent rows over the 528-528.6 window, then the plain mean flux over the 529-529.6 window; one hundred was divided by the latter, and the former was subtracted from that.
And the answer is 149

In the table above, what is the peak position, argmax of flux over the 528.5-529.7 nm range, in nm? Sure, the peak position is 528.942 nm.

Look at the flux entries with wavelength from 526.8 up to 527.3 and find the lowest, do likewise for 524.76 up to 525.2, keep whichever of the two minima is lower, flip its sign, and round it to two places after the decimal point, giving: -0.37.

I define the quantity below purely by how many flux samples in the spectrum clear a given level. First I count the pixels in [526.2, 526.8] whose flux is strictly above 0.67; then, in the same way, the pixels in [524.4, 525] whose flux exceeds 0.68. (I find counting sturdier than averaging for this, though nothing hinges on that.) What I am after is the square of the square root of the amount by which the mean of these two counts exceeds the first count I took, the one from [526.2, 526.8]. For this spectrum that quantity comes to 1.0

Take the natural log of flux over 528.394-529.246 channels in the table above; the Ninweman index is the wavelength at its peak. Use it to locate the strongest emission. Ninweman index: 528.942 nm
